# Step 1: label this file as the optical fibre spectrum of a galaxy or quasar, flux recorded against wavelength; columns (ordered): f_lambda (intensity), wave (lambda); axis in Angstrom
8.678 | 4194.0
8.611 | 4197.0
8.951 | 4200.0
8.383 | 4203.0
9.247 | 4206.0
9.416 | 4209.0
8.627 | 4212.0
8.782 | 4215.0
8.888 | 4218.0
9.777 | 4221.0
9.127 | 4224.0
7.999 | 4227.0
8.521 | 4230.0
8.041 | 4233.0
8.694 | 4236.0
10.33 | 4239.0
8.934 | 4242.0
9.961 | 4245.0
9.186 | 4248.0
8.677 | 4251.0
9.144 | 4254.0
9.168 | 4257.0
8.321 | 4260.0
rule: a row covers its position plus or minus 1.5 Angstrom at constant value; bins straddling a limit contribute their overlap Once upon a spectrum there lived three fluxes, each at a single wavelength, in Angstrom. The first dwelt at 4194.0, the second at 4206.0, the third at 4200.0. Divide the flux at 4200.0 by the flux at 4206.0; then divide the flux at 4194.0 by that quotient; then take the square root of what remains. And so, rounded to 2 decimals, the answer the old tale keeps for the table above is 2.99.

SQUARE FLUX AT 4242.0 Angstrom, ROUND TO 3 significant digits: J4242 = 79.8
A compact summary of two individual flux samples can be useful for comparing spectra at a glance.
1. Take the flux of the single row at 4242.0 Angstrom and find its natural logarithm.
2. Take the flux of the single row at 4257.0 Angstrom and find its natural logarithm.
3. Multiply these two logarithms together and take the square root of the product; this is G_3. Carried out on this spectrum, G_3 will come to 2.20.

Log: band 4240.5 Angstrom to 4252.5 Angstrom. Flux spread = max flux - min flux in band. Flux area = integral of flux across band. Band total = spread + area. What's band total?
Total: 111.6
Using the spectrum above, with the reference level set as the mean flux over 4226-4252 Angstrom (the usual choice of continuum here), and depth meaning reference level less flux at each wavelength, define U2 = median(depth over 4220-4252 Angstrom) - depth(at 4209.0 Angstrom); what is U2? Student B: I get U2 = 0.48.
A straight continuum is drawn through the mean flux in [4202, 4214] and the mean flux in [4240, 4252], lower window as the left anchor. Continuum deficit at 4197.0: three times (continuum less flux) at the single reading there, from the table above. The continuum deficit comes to 0.7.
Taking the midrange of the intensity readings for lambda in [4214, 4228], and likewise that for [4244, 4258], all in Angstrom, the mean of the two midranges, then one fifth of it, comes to 1.82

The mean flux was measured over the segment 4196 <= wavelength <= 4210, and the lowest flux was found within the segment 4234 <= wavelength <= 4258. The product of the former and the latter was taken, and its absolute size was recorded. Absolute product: 77.4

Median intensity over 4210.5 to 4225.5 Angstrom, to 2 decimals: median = 8.89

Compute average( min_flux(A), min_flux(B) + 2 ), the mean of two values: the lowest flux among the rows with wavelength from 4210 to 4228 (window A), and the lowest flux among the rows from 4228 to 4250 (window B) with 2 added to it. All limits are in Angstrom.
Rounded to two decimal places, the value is 9.02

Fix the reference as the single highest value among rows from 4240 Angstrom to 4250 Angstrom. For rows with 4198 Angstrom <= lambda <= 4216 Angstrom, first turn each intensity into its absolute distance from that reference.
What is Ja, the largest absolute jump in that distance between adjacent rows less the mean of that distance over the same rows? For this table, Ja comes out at -0.20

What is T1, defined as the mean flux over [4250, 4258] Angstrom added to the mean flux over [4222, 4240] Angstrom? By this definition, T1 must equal 17.78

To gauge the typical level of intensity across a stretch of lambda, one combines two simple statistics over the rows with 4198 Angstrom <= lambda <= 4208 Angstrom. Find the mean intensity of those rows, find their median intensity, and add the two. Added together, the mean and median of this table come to 17.8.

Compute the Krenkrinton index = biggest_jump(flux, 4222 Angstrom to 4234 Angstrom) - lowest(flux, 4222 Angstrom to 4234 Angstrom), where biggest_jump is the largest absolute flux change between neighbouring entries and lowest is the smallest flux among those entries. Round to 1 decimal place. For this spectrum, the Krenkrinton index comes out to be -6.9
